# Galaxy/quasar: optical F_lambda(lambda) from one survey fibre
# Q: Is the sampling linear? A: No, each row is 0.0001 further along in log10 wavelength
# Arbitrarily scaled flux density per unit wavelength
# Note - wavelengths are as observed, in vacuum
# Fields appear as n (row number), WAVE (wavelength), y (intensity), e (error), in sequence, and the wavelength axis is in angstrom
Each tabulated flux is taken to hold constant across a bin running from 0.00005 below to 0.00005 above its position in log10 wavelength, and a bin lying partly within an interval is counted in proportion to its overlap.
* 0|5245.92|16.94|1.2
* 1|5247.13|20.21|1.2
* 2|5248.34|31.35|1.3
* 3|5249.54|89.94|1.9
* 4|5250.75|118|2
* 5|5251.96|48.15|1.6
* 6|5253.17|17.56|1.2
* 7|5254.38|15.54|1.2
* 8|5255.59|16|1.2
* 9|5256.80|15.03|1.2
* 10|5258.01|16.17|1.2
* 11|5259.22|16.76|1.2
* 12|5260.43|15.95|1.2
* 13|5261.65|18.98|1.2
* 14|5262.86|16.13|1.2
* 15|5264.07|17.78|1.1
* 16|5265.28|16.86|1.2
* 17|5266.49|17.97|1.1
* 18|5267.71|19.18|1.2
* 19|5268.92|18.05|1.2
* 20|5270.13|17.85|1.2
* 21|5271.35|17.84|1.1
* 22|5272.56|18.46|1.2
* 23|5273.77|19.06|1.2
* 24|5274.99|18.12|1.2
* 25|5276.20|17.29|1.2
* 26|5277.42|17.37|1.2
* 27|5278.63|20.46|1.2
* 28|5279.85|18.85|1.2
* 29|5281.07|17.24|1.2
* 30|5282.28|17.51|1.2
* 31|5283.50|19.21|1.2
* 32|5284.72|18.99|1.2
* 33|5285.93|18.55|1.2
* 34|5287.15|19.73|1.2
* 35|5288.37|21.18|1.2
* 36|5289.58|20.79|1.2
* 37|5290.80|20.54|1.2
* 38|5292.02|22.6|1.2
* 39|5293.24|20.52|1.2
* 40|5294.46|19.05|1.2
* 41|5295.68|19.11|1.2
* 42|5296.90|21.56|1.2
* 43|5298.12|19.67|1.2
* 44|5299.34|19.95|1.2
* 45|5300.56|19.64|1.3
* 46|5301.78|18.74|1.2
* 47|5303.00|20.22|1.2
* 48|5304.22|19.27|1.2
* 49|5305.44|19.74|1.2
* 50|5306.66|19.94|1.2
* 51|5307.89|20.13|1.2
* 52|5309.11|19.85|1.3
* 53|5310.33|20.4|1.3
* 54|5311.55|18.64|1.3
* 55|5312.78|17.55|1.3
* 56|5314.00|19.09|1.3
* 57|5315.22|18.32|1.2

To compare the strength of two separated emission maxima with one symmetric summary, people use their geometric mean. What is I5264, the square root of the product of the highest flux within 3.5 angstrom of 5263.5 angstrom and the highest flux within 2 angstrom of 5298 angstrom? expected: 20.2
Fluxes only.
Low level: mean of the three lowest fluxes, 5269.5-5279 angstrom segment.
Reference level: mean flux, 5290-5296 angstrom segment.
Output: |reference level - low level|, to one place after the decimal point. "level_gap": 2.9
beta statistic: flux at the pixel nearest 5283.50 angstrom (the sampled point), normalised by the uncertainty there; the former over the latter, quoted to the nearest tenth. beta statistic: 16.0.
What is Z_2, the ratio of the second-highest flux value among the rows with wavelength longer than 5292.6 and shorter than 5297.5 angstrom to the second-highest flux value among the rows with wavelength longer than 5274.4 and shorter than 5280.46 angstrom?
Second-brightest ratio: 1.089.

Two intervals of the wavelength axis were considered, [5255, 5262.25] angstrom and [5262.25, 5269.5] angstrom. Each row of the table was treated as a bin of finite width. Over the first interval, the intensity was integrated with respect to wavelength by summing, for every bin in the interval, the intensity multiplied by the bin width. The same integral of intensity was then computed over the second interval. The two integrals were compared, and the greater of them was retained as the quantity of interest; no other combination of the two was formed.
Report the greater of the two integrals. 128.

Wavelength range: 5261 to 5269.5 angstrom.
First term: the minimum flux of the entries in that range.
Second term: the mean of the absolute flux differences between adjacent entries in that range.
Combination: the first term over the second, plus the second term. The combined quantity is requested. 12.4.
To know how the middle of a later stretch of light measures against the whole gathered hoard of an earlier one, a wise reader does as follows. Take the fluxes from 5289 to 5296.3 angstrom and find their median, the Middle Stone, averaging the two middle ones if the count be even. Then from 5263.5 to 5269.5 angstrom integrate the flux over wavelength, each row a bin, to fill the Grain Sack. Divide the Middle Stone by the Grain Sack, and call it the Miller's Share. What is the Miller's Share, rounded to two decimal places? 0.19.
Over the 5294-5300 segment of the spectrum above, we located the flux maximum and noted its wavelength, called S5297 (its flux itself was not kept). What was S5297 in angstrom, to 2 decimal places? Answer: 5296.90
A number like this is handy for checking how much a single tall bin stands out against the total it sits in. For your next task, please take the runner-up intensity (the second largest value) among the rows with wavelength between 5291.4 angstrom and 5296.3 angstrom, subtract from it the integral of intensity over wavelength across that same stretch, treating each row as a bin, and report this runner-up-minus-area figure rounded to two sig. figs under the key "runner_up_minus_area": -79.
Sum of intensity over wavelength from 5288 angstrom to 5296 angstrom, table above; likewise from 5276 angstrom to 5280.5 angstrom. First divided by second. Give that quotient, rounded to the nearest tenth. 1.9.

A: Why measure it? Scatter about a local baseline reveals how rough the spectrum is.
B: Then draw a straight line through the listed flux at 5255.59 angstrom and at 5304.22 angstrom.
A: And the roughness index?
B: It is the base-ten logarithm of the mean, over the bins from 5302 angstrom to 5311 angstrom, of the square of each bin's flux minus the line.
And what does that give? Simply -0.5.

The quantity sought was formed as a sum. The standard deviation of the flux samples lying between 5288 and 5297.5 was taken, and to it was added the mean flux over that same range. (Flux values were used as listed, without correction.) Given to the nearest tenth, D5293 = 21.8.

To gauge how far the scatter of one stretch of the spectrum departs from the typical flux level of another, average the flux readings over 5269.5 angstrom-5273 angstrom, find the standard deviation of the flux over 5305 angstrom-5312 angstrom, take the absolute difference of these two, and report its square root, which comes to 4.18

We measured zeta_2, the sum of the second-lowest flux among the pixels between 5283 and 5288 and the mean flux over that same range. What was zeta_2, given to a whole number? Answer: 38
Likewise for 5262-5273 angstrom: 35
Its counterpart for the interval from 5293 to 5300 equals 39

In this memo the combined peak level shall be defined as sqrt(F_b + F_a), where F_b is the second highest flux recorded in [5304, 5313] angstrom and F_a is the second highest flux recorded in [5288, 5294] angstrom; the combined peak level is 6.4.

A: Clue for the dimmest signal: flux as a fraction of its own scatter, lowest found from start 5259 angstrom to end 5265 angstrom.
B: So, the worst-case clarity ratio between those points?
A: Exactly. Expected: 13.3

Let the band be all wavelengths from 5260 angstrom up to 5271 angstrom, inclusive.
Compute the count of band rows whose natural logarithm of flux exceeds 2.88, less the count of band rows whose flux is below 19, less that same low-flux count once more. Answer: -11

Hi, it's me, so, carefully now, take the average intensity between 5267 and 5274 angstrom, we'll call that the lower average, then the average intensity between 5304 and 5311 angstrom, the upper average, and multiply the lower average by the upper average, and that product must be 366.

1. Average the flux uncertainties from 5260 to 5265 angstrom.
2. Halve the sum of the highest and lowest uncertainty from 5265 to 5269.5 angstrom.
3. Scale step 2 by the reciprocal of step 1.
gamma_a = 0.98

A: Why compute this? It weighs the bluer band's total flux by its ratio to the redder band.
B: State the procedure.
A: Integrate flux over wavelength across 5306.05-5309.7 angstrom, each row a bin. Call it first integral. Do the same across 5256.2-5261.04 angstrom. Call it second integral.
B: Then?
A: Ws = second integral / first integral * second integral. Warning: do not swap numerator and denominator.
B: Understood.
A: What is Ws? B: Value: 82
